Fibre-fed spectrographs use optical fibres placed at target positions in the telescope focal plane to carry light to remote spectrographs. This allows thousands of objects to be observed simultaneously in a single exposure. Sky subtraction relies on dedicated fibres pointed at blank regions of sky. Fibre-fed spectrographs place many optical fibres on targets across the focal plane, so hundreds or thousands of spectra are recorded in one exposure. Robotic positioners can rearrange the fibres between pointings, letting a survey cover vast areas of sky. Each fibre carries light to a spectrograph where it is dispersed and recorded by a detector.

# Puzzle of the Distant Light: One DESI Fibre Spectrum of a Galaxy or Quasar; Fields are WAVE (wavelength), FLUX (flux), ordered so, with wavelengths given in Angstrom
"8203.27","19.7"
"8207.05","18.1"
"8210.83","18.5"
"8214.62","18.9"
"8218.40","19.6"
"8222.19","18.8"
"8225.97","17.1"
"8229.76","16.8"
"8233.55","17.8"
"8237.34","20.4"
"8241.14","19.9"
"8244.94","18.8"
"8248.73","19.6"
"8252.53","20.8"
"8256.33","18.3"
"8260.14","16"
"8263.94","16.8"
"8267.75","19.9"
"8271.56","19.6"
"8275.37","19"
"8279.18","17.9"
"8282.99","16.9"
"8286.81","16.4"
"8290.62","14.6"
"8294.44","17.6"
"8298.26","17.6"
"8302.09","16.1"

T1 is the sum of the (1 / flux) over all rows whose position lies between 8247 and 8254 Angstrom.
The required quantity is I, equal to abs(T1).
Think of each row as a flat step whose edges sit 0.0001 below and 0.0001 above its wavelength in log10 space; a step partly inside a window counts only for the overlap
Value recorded 0.099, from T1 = 0.099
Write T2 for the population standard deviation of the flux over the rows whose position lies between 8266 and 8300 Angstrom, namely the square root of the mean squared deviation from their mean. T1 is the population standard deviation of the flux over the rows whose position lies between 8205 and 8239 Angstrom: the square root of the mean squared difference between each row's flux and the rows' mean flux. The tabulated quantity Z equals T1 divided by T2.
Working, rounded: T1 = 1.1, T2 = 1.6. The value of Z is 0.7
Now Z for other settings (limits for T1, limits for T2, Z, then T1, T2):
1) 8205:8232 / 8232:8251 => 1.0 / 0.9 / 0.9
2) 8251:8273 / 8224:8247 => 1.3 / 1.7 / 1.4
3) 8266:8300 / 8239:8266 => 1.0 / 1.6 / 1.6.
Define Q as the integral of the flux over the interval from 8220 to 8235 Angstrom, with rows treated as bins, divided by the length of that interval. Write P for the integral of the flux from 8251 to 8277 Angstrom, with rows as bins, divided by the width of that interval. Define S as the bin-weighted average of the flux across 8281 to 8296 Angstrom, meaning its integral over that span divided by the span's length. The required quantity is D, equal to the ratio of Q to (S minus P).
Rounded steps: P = 18.6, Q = 17.7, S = 16.4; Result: -8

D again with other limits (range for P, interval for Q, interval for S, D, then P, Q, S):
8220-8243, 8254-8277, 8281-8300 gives -10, 18.5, 18.3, 16.6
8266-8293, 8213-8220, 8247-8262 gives 21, 17.7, 19.3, 18.7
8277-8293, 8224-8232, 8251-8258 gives 6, 16.5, 17.0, 19.5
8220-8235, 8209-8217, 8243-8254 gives 9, 17.7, 18.7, 19.7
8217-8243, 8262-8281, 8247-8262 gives 337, 18.6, 18.6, 18.7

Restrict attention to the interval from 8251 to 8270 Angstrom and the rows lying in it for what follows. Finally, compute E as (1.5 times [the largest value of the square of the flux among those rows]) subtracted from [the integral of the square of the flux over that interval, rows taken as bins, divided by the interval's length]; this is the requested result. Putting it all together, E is -310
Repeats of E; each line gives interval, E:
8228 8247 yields -270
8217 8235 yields -252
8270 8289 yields -255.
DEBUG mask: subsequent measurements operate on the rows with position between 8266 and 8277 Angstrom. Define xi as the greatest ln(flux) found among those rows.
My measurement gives 2.99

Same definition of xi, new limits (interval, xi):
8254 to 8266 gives 2.91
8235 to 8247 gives 3.02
